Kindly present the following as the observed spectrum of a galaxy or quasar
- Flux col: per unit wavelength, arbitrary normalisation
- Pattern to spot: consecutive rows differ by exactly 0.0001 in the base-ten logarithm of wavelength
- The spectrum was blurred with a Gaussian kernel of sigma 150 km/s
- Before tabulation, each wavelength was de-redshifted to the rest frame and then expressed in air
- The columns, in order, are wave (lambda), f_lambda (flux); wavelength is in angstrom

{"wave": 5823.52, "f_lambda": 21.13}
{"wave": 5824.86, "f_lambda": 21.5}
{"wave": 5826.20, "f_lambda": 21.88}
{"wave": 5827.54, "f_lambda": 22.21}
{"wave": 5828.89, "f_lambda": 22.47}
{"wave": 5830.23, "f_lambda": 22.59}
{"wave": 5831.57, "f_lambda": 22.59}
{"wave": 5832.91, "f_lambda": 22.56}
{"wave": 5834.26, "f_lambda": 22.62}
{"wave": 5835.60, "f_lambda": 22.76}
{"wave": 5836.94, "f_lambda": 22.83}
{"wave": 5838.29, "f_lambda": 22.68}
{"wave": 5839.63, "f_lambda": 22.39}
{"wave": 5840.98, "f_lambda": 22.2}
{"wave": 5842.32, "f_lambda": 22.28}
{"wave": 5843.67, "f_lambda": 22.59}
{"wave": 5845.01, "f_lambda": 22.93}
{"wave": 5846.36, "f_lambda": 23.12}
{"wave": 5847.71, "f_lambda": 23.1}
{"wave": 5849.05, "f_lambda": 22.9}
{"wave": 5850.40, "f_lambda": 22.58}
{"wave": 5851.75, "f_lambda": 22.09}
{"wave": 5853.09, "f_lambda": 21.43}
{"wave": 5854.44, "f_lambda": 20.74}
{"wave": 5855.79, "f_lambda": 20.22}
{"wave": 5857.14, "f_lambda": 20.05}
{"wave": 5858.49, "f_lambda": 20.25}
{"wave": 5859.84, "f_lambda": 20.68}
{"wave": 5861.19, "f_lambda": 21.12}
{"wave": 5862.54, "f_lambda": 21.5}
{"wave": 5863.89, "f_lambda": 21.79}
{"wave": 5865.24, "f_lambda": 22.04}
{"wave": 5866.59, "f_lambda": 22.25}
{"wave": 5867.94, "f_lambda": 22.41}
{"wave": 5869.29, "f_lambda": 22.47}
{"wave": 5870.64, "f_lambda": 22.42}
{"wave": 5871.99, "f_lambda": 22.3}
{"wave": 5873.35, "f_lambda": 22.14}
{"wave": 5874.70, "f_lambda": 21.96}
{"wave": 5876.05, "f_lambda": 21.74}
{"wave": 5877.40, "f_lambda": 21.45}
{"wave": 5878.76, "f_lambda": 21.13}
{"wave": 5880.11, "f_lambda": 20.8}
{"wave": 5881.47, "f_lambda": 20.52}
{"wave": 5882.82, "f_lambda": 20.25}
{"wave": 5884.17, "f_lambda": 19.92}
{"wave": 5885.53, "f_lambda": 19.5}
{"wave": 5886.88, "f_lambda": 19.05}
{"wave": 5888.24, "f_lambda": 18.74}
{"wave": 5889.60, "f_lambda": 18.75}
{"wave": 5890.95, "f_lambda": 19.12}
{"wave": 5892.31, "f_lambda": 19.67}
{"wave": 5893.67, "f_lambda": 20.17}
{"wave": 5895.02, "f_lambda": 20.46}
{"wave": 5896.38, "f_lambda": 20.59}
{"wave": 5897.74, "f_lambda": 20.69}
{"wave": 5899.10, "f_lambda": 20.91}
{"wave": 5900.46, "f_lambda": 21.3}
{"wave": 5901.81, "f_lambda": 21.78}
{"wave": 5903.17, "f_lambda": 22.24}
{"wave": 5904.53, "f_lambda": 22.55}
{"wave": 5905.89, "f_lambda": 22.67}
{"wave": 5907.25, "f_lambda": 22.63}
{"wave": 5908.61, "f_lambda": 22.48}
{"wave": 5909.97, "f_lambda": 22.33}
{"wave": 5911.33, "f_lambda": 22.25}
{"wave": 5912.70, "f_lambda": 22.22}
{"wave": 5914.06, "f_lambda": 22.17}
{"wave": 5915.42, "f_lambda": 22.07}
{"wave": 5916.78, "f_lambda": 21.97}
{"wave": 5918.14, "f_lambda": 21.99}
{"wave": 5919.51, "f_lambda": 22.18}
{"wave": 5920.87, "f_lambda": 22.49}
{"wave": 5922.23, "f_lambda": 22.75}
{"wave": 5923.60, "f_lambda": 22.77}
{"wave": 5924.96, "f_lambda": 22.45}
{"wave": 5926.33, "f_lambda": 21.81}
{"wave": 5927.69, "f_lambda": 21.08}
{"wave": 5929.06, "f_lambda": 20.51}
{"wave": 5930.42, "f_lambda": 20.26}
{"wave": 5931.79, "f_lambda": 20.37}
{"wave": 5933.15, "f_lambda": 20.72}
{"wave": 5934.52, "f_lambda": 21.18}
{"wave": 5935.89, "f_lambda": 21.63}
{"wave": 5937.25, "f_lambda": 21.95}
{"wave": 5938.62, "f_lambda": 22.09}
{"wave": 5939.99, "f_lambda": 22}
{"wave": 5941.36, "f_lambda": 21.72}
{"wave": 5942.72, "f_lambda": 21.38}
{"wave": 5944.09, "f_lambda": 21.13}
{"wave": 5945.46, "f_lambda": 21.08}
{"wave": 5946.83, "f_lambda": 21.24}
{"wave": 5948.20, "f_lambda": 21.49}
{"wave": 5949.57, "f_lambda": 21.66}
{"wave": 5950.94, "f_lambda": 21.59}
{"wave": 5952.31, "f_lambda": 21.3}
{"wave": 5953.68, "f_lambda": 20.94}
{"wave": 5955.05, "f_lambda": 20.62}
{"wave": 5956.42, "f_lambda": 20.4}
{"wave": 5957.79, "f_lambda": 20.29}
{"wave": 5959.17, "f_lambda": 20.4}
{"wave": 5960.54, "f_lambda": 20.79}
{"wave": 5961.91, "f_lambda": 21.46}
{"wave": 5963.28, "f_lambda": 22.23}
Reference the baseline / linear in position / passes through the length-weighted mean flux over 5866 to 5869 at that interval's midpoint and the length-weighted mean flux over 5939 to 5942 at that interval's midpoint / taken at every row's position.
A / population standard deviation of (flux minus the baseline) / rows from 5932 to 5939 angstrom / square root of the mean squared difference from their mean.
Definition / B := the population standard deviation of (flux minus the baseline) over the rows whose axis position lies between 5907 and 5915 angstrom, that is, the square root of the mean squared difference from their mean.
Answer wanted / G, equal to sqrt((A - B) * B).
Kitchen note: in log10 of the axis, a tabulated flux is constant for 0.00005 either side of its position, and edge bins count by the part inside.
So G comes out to 0.23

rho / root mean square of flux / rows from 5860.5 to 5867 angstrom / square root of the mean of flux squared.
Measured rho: 21.7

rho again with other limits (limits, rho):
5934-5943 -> 21.7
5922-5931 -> 21.7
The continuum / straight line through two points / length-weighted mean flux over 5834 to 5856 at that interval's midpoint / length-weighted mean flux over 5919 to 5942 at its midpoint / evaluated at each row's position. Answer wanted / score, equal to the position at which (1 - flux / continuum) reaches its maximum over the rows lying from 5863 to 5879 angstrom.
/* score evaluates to 5878.76 angstrom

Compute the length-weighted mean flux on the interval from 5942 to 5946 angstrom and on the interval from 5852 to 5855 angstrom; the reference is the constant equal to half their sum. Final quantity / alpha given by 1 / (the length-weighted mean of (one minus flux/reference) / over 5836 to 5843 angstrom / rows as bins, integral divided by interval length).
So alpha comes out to -17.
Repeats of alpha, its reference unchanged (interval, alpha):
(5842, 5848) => -14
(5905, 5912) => -17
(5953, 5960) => 29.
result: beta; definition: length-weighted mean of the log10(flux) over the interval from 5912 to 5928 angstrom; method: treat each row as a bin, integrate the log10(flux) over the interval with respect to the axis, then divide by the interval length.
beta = 1.35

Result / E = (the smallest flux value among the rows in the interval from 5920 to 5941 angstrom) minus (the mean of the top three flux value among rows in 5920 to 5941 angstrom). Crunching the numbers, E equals -2.4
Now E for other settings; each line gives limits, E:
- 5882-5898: -1.8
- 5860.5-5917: -3.9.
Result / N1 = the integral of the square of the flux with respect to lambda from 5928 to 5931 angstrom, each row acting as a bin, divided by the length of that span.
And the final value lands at 419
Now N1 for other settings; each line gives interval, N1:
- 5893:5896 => 415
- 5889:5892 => 363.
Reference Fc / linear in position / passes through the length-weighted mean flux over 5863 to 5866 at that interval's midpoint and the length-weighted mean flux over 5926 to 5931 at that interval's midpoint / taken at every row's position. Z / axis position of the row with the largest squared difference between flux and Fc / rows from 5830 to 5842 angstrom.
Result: 5836.94 angstrom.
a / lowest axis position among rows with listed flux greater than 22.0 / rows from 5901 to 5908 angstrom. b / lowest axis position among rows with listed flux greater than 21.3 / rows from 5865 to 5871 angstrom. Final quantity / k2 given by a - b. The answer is 37.9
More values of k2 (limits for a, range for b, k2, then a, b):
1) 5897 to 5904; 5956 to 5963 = -58.7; 5903.17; 5961.91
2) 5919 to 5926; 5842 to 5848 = 77.2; 5919.51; 5842.32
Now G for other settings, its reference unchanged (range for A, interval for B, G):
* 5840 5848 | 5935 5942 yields 0.19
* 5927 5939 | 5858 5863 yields 0.30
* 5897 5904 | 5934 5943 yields 0.29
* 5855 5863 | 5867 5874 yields 0.21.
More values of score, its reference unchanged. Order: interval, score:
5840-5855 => 5854.44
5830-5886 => 5885.53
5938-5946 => 5945.46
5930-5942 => 5930.42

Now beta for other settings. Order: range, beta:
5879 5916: 1.32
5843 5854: 1.35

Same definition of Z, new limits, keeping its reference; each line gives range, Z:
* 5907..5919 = 5907.25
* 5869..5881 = 5880.11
